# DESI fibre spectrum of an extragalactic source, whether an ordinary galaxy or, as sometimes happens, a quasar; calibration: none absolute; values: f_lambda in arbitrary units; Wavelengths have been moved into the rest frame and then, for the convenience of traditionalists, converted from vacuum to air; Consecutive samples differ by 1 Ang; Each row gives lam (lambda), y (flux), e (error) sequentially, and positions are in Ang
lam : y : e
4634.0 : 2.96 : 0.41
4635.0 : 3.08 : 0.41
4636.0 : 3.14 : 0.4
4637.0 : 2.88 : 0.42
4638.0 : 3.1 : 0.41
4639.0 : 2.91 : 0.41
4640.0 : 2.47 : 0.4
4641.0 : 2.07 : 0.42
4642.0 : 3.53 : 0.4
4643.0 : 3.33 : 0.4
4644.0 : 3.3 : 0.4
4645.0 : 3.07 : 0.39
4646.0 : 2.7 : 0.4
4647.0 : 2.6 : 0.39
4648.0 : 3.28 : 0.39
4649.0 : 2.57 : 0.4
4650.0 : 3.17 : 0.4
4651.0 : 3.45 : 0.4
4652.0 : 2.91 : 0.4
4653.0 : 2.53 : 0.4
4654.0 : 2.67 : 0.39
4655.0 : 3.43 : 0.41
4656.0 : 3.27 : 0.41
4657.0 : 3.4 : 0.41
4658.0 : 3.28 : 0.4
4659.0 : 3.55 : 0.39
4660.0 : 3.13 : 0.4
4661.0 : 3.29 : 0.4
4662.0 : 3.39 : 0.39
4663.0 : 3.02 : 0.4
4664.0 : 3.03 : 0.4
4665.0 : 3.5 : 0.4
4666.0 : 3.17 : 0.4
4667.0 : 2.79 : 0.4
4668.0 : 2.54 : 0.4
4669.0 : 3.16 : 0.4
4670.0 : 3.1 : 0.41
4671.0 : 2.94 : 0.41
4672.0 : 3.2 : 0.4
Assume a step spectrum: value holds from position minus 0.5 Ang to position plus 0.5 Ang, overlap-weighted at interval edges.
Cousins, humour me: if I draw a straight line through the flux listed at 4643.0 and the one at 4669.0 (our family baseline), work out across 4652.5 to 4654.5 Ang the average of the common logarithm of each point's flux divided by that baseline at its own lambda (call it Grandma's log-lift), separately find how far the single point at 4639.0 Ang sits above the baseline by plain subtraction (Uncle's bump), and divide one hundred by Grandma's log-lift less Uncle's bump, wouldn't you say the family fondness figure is 288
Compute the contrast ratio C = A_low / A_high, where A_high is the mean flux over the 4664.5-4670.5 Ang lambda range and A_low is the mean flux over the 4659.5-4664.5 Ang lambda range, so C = 1.04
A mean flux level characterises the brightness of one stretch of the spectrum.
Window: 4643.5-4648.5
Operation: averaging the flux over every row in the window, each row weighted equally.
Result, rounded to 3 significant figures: 2.99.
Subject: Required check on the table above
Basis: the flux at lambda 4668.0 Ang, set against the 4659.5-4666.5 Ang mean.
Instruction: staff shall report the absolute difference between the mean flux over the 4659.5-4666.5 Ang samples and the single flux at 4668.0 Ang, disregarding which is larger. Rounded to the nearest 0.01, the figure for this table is 0.68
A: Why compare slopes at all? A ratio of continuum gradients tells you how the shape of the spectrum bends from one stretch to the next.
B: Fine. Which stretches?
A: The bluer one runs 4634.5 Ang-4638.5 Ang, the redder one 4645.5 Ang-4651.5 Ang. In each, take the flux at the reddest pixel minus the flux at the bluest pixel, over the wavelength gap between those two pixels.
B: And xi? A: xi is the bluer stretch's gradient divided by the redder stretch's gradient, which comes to 0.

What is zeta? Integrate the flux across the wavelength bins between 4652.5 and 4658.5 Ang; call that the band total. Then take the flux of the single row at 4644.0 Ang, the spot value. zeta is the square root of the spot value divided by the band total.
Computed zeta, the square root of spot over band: 0.421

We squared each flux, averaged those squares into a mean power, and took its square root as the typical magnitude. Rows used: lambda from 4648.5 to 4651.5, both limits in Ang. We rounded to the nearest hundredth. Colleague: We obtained 3.09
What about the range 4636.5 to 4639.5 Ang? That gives 2.96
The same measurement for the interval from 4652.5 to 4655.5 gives 2.90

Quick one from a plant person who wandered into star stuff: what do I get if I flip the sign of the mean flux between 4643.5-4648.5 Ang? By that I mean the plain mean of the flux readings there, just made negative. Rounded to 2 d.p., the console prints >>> -2.99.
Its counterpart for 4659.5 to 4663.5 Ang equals -3.21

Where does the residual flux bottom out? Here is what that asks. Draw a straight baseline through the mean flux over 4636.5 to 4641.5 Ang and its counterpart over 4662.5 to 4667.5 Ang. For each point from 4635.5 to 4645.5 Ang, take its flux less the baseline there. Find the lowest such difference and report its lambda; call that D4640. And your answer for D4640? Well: 4641.0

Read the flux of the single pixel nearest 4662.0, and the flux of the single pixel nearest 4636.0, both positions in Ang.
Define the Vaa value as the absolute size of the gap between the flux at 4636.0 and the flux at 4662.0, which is 0.25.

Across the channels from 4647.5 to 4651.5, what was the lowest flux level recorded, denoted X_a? 2.57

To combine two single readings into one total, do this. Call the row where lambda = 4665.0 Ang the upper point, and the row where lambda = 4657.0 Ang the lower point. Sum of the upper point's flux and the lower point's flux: 6.9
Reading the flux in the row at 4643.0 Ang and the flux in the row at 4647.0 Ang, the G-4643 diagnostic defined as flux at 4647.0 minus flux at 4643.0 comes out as -0.73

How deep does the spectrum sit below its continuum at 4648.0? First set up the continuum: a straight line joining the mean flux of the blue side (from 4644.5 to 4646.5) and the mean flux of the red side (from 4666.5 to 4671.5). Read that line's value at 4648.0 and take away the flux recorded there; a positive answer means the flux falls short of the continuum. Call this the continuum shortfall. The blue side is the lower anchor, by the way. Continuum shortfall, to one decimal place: -0.4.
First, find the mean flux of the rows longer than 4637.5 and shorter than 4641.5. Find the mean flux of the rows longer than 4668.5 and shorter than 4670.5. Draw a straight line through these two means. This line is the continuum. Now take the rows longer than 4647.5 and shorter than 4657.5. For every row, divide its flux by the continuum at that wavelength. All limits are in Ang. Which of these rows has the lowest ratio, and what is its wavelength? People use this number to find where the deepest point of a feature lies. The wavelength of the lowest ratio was 4653.0 Ang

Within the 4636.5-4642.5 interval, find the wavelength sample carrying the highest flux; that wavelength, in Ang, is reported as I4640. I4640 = 4642.0 Ang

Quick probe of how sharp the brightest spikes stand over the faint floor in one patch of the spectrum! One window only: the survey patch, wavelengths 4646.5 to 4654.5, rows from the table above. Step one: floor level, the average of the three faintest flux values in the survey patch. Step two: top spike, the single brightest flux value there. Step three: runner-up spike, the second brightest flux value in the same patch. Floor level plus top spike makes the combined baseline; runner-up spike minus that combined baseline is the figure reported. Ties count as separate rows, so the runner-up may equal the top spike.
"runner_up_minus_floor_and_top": -2.7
